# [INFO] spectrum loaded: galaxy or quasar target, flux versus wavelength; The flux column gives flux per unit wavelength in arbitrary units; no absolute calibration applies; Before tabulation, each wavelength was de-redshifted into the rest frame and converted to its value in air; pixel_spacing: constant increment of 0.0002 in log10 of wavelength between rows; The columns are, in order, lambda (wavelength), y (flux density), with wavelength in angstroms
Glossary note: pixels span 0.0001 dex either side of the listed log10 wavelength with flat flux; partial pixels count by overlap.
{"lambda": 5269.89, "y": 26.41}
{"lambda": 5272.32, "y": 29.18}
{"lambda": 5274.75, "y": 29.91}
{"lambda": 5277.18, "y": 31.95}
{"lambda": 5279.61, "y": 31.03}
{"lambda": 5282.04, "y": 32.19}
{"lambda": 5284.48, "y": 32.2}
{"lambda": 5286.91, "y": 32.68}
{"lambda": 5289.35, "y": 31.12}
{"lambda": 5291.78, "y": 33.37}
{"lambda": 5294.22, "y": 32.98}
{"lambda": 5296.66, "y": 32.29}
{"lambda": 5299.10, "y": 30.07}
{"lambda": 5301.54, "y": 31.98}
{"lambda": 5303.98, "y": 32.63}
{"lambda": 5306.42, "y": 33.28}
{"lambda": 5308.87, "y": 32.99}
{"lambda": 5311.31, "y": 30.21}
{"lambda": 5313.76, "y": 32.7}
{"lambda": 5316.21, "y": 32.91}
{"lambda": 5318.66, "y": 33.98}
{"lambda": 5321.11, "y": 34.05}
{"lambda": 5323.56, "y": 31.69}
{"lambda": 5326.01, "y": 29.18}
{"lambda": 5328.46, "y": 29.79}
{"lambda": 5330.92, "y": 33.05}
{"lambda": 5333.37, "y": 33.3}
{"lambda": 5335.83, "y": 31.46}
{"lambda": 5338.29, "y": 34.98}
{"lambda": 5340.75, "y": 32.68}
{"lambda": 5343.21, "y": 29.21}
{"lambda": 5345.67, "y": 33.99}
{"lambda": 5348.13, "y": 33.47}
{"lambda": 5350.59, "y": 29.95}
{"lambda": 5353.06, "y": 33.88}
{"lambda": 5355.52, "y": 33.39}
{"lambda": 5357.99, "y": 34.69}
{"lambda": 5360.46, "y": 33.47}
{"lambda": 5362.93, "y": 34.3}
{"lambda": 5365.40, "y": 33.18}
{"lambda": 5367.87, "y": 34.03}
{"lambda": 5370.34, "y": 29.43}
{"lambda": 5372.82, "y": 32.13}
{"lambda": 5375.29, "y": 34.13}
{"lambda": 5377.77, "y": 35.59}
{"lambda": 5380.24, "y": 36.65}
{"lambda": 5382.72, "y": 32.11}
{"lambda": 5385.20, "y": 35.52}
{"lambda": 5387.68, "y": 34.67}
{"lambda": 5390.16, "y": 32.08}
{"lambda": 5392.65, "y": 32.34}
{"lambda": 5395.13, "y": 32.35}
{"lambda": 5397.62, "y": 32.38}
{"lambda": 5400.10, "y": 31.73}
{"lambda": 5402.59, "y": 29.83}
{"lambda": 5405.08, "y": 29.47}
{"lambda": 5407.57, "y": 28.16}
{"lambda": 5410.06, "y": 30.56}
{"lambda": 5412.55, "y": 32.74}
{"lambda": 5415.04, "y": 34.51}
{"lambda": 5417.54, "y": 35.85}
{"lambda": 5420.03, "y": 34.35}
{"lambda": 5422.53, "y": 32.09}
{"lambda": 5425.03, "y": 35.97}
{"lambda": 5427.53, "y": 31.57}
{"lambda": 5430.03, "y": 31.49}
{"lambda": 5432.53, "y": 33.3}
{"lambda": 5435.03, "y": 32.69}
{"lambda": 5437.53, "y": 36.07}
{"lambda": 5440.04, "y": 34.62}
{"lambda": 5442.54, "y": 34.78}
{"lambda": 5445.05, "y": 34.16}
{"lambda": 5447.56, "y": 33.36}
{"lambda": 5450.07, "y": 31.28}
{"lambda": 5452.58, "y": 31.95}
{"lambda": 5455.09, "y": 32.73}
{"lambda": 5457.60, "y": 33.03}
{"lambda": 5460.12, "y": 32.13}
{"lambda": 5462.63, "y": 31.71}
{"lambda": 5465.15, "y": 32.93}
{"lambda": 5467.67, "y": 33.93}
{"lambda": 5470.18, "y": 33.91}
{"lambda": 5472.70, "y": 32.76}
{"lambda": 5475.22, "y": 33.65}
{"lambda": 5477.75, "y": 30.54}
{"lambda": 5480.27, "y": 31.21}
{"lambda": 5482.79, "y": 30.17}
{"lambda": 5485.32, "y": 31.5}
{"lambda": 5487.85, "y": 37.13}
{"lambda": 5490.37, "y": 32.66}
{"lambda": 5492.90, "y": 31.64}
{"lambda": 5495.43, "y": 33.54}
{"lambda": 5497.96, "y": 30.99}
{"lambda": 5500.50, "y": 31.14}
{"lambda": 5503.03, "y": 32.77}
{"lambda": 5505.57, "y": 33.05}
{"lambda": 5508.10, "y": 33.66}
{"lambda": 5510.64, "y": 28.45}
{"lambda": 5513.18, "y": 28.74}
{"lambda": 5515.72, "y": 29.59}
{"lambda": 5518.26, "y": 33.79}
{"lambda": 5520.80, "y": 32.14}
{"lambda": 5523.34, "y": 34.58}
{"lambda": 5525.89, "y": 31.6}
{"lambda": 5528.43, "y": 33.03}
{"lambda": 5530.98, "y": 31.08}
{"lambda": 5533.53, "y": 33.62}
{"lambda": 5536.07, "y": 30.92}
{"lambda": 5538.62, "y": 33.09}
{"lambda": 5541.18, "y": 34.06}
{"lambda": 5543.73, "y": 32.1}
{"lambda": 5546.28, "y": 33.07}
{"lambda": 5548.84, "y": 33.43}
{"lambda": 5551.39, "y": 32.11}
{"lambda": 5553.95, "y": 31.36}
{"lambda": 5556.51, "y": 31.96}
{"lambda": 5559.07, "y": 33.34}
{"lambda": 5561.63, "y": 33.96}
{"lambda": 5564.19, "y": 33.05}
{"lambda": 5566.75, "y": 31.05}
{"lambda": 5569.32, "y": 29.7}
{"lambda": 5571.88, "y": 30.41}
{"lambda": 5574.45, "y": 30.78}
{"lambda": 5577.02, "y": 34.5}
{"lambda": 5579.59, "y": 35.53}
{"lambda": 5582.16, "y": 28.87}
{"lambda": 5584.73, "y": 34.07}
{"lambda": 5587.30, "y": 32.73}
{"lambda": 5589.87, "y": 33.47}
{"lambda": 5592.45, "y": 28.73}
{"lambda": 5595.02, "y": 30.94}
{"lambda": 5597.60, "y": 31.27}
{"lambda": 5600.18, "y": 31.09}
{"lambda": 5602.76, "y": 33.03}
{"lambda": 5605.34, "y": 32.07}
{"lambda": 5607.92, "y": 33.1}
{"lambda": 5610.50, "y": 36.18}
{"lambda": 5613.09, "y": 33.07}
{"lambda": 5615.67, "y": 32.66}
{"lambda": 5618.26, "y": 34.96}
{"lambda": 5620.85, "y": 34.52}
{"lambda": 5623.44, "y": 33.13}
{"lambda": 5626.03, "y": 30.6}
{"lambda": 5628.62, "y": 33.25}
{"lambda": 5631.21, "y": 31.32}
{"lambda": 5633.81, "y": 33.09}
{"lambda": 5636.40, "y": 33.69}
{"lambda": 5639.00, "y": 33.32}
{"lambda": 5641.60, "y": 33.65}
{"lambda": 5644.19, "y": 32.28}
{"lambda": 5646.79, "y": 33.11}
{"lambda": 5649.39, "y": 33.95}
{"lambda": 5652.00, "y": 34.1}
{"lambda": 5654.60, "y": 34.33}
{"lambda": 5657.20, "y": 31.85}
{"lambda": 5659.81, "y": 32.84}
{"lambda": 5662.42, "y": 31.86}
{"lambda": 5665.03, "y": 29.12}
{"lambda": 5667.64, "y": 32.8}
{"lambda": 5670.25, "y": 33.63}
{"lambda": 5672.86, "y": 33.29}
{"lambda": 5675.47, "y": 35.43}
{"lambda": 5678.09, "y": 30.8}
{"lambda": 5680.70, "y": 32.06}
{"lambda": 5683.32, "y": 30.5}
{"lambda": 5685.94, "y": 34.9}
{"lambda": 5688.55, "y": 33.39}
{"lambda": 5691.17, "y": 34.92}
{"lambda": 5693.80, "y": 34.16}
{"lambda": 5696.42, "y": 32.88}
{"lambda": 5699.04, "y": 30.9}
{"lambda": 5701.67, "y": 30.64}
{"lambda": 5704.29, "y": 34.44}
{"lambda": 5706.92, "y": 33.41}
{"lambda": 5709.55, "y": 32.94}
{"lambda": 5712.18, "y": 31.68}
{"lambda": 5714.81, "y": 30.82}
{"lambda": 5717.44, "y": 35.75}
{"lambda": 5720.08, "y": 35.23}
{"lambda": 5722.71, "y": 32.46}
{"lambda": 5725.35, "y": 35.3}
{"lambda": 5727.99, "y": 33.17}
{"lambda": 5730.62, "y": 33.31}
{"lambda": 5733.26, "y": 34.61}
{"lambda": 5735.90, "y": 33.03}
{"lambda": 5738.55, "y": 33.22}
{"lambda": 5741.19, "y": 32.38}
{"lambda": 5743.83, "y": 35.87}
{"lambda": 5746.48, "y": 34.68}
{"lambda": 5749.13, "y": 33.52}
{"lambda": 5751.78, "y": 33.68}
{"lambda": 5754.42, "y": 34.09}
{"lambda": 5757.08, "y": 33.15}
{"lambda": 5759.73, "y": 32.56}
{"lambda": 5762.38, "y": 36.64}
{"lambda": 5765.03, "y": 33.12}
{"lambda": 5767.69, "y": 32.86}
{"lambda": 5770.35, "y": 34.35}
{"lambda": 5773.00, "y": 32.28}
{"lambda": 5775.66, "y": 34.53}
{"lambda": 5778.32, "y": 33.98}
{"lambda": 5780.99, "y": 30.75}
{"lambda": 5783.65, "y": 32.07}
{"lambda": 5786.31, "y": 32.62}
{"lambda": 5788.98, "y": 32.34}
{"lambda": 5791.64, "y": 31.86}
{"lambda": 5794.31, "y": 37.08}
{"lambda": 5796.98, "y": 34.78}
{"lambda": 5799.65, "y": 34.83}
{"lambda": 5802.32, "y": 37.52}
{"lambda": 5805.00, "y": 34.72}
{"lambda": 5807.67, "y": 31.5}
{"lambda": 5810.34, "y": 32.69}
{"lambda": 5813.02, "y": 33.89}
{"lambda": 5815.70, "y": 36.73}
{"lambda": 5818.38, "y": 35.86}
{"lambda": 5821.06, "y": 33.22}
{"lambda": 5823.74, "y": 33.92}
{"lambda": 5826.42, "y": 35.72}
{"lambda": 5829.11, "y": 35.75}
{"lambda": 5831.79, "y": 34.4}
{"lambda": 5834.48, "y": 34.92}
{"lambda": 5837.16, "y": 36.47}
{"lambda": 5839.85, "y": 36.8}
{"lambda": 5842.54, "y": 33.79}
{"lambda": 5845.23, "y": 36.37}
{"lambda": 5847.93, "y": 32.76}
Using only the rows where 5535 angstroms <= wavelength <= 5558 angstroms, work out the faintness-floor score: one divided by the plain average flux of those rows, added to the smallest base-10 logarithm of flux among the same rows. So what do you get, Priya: 1.52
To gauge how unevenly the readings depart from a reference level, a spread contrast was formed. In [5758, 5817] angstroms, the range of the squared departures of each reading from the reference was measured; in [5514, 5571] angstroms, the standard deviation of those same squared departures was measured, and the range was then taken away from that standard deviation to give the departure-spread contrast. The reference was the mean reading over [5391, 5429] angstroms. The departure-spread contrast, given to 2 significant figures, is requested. -26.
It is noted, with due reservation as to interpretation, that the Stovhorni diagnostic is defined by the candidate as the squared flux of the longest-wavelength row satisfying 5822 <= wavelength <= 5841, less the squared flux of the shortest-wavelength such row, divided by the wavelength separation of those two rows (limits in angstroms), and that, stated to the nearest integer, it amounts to 13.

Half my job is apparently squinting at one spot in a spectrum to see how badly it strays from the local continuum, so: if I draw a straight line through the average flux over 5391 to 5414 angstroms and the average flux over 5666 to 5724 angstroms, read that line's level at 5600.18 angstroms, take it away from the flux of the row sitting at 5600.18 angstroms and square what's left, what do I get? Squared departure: 1.7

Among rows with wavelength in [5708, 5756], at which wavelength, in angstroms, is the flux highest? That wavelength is 5743.83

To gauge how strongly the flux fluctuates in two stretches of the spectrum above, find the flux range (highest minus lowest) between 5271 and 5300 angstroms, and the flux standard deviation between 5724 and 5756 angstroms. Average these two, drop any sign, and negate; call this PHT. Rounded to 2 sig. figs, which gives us -2.6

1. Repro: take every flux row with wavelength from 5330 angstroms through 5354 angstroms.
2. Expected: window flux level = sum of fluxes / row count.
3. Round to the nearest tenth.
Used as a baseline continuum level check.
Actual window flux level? 32.6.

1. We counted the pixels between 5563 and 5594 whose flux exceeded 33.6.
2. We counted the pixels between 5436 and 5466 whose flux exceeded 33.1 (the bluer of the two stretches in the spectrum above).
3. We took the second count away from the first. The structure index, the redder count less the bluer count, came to -2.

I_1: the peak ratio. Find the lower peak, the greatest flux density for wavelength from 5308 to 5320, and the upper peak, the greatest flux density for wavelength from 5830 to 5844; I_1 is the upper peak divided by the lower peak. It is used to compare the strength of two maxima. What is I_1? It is 1.08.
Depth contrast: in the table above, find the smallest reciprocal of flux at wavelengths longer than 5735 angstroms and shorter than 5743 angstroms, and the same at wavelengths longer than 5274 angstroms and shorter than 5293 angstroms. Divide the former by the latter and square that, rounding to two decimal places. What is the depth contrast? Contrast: 1.01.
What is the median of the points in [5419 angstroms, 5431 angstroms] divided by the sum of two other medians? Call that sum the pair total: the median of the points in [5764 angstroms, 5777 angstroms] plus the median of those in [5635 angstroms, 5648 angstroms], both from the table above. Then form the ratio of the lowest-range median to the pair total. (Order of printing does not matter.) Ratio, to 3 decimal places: 0.483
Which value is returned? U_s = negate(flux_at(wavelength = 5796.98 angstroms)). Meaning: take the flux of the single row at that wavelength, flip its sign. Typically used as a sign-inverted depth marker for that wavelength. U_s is -34.8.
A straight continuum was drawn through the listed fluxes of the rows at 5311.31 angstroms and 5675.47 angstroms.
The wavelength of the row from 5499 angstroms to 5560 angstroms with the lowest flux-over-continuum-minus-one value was 5510.64 angstroms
